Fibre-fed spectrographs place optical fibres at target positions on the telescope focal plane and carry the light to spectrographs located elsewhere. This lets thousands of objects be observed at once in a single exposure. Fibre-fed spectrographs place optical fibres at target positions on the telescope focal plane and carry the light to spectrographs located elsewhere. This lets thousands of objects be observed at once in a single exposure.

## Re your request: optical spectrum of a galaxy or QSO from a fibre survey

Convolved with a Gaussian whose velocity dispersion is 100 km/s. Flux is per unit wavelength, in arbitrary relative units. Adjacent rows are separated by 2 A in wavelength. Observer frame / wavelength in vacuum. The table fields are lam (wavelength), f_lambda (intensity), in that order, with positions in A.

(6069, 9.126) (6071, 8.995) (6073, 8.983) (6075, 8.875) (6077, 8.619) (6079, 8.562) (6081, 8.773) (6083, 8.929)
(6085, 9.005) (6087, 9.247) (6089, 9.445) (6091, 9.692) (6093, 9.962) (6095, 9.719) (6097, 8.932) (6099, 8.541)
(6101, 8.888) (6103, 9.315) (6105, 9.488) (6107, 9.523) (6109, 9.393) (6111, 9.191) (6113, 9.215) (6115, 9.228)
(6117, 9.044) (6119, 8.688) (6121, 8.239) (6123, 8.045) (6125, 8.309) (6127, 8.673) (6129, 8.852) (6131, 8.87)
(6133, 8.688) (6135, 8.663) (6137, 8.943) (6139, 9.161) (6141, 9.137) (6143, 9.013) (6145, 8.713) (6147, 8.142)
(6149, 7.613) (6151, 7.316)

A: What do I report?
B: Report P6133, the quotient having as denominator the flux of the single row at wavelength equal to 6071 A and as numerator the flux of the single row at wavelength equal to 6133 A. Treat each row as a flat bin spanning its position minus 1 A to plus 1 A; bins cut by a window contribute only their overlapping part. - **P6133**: 0.97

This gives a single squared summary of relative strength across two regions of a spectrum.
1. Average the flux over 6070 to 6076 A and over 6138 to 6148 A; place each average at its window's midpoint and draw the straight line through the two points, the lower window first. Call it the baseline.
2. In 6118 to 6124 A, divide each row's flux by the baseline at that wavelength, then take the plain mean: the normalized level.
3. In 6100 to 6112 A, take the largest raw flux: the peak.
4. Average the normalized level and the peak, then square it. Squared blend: 27.4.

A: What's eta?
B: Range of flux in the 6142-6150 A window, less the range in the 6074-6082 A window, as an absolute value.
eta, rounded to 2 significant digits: 1.1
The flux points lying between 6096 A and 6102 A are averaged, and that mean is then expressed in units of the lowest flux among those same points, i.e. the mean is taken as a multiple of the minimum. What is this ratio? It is 1.03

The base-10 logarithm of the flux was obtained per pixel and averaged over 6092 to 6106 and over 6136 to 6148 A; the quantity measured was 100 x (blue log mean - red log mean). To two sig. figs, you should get 2.0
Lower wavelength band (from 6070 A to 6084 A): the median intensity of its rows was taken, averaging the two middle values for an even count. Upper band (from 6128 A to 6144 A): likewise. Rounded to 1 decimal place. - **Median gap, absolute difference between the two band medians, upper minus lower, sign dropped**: 0.0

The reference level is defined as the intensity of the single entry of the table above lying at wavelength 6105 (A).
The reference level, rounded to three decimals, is 9.488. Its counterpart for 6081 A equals 8.773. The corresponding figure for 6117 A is 9.044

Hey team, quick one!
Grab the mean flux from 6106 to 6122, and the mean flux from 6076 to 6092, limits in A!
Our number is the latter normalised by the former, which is 1.00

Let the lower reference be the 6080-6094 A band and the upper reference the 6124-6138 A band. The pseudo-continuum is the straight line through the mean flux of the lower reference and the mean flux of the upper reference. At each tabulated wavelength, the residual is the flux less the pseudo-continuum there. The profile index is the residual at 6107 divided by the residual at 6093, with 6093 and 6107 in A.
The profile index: 0.7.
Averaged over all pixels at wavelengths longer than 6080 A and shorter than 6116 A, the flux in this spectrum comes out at 9.25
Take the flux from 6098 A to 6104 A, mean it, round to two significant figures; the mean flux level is 8.9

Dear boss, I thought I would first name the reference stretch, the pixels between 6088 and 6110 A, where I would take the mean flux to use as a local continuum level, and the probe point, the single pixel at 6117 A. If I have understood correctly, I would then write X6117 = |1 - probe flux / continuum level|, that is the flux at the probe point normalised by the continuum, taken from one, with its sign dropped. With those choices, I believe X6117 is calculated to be 0.033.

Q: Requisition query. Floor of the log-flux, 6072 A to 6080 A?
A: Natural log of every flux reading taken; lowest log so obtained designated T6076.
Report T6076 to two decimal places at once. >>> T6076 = 2.15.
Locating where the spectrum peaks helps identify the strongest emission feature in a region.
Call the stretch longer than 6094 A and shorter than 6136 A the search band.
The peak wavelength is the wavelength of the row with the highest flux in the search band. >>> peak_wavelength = 6095 A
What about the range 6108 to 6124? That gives 6109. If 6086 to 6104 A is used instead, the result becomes 6093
